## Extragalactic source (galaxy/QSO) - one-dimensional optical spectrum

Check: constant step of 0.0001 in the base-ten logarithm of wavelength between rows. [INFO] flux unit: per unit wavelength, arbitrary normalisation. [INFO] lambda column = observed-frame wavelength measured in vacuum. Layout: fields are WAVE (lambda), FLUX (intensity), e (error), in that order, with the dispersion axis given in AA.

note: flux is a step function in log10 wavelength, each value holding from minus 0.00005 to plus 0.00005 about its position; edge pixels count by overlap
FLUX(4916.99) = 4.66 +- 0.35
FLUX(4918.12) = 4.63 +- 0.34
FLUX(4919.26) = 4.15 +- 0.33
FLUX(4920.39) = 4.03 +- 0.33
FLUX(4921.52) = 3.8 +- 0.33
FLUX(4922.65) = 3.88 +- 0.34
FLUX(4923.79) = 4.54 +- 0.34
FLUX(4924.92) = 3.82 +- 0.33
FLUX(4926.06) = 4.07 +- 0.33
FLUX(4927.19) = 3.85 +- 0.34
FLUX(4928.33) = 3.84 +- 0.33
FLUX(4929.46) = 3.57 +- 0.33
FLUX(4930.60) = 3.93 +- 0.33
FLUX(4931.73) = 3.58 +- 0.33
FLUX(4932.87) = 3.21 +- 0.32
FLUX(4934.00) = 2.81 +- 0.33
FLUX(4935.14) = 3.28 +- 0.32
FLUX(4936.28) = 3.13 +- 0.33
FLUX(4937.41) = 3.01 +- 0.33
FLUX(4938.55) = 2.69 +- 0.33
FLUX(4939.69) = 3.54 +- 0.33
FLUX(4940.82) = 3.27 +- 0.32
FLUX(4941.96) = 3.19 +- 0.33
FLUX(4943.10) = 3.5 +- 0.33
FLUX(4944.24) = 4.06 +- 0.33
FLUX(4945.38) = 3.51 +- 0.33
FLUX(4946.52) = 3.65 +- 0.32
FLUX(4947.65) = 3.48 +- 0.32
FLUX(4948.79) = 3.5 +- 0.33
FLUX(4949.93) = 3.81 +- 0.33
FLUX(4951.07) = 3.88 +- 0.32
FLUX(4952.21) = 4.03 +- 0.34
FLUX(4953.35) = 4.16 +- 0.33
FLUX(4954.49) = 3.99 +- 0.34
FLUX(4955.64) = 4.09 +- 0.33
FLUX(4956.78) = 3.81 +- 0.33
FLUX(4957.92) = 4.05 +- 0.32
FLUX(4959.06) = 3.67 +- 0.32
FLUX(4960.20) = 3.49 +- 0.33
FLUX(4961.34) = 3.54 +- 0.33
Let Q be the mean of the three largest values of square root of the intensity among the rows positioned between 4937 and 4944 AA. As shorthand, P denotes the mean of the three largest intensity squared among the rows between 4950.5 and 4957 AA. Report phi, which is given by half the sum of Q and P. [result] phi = 9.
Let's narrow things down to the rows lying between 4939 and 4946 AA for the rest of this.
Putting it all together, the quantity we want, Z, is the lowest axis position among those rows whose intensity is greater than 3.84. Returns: 4944.24 AA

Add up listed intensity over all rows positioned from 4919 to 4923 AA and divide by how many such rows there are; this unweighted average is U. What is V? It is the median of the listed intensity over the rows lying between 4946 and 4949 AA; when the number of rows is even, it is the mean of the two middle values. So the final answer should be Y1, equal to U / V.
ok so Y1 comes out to 1.13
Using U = 4.0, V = 3.5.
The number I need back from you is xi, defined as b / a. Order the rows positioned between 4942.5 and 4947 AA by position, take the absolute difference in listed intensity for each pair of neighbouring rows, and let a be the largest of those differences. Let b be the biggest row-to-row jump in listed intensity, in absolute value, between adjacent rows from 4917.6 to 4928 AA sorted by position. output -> 1.29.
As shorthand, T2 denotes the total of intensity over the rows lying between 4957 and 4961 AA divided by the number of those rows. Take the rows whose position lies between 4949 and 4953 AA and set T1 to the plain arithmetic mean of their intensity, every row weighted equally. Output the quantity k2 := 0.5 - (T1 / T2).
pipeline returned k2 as -0.55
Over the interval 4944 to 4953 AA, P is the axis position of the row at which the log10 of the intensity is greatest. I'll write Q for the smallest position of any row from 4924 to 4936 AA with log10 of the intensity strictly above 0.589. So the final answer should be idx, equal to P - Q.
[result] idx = 18.2 AA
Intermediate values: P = 4944.24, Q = 4926.06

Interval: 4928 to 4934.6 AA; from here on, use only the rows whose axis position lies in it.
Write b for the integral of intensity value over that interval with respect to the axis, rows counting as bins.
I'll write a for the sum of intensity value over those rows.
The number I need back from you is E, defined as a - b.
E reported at -2.0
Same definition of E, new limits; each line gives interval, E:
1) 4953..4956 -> 0.1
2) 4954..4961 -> -3.8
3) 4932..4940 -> -3.1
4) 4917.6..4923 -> -1.7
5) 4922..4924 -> 0.2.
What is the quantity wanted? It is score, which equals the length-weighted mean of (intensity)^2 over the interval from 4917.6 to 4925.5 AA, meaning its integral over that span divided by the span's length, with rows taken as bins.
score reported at 17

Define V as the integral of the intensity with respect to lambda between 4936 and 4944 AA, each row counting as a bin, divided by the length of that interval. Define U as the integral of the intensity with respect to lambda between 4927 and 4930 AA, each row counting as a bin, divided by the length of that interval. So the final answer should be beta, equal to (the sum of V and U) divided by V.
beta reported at 2.16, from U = 3.74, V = 3.23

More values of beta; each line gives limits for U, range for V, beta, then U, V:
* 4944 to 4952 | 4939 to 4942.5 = 2.12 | 3.70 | 3.32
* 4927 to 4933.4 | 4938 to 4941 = 2.16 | 3.65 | 3.16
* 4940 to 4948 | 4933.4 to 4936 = 2.15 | 3.53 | 3.06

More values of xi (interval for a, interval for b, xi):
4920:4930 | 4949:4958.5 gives 0.39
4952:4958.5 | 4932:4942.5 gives 3.04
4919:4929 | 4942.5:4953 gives 0.78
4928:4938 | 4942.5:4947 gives 1.19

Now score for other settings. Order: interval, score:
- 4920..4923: 15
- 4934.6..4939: 9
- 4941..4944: 12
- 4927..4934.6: 13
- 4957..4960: 15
